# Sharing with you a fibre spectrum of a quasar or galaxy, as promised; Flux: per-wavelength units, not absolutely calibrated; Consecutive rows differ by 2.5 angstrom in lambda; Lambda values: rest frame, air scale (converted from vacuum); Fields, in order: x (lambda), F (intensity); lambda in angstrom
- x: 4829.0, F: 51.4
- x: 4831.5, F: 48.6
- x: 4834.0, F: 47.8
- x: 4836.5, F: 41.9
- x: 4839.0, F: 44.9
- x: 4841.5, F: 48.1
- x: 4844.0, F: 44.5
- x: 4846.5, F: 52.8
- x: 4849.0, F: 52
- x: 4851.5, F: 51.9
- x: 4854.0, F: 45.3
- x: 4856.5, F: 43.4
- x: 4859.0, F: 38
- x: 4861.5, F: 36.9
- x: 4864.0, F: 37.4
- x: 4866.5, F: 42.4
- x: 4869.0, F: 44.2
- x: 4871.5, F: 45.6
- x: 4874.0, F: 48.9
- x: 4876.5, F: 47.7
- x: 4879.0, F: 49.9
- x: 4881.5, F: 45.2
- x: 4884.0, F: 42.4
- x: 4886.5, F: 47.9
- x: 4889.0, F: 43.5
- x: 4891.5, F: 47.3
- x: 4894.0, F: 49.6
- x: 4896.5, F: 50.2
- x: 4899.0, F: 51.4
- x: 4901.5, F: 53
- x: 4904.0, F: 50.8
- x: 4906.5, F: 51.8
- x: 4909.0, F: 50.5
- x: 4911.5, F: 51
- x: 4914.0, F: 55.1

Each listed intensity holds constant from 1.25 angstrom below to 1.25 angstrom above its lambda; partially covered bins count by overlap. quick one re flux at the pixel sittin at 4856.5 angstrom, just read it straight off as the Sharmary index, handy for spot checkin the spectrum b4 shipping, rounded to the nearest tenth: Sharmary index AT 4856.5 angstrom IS 43.4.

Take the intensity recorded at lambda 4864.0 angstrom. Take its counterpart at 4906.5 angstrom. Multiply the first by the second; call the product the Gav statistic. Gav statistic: 1937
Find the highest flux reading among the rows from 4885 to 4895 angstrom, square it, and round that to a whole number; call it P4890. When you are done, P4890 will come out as 2460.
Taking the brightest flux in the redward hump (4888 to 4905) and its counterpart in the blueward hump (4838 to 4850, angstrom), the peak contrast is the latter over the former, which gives 1.00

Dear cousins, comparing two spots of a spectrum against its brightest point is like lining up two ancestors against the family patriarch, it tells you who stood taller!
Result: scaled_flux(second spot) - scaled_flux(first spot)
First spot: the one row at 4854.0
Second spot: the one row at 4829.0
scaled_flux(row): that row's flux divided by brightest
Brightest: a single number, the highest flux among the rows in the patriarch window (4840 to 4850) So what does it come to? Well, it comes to 0.12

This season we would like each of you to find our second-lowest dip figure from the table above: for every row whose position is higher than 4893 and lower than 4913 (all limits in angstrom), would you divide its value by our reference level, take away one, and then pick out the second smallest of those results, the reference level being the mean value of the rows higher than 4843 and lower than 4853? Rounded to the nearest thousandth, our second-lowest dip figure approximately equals -0.002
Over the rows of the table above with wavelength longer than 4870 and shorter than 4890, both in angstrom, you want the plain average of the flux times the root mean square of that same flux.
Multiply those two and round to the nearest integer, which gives 2155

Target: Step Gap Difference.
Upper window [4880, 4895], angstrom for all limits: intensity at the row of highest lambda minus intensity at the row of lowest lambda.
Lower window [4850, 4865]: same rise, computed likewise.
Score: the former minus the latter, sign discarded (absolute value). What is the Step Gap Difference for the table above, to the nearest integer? 19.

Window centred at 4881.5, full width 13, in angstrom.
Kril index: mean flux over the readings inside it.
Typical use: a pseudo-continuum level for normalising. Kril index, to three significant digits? 46.6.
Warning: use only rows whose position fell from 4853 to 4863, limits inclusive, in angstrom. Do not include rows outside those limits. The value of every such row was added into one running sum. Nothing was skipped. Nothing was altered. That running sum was 164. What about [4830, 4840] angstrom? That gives 183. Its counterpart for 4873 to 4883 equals 192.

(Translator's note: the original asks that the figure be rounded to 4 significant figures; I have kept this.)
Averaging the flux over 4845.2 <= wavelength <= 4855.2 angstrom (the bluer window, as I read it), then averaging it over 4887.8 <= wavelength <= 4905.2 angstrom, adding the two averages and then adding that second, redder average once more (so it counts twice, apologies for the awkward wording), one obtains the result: 149.3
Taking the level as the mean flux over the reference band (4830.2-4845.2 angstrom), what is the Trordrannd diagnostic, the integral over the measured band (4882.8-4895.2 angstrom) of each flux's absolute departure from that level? 32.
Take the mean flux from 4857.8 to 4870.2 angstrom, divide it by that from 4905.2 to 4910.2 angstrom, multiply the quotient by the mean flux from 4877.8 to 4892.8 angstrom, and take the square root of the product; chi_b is 6.0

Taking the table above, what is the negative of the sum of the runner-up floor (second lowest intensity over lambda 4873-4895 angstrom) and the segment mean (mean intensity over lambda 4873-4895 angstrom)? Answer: -90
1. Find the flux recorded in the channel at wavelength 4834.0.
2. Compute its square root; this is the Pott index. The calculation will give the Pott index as 6.9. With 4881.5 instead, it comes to 6.7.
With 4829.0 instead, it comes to 7.2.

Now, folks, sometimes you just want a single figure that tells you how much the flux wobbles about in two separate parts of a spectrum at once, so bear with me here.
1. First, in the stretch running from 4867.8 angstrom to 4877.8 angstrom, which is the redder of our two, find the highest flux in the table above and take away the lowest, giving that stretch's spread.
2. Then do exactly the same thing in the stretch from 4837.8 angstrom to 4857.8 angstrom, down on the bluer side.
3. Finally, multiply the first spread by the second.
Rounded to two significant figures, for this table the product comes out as 44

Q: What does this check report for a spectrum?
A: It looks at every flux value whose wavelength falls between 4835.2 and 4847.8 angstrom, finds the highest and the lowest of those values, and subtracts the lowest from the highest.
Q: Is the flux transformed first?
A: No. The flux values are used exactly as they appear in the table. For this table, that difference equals 11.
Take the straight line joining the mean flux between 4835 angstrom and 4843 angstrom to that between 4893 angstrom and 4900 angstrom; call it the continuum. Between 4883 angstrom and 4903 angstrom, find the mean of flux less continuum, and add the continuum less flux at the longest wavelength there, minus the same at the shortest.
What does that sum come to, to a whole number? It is -11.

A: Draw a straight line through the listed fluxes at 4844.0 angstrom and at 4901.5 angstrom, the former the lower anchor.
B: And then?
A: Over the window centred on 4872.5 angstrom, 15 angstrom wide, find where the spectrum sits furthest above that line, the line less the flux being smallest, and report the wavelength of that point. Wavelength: 4879.0 angstrom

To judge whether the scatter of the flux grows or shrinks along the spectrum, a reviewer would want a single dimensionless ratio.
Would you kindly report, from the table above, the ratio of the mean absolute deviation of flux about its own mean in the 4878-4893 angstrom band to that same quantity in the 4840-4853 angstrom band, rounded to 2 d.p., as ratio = 0.82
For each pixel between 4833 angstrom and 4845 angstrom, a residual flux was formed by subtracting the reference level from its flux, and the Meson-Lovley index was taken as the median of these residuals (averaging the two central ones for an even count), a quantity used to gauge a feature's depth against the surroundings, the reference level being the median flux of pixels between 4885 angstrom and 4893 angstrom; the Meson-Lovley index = -2.4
